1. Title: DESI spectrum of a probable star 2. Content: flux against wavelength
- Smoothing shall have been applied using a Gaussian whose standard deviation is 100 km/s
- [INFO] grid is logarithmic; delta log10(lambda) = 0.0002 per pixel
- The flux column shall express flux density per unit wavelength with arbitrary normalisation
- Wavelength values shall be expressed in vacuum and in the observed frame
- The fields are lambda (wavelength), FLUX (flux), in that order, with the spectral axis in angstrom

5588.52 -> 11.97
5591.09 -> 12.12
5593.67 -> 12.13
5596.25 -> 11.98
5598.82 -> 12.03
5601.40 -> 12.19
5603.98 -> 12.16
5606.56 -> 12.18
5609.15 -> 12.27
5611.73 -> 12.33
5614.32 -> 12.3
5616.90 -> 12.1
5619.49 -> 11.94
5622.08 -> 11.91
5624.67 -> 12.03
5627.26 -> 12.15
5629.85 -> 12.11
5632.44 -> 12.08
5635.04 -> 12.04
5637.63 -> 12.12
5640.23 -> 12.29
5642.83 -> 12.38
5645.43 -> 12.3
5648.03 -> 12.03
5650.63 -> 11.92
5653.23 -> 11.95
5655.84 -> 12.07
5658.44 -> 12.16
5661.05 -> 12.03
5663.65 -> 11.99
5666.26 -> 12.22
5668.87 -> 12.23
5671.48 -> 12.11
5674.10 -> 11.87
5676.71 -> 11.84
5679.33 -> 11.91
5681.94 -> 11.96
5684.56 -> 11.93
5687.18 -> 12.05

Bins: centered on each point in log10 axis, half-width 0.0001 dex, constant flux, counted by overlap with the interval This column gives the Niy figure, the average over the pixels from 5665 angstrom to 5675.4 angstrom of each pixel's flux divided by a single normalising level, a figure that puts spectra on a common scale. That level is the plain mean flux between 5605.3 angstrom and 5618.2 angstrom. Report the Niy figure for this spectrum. 0.989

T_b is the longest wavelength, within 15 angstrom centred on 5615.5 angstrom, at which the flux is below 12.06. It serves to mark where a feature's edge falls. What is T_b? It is 5622.08 angstrom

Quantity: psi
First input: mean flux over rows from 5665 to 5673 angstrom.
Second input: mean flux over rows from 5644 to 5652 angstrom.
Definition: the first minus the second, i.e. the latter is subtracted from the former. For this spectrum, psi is 0.1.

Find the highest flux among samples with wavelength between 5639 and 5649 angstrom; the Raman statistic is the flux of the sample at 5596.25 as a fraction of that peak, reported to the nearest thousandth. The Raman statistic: 0.968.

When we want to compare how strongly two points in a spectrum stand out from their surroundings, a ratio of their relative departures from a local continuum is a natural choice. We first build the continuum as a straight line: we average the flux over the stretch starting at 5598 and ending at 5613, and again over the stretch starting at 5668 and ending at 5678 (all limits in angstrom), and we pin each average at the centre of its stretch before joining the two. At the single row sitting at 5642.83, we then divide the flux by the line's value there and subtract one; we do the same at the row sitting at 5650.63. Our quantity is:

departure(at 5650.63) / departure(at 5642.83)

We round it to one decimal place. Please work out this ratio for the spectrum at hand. -0.5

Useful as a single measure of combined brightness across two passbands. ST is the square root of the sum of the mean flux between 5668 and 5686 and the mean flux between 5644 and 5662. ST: 4.903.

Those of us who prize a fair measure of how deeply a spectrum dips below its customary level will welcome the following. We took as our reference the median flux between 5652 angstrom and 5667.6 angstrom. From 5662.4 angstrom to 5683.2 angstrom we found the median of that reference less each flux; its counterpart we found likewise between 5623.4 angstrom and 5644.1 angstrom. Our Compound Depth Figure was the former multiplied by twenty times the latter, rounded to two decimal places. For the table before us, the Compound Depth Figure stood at -0.10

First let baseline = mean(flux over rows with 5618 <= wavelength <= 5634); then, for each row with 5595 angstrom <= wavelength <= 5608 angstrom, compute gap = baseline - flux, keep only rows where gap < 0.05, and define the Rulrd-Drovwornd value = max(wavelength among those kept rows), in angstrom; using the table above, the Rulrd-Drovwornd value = 5606.56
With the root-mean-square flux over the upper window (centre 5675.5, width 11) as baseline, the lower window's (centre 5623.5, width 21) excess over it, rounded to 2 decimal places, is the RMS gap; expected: 0.15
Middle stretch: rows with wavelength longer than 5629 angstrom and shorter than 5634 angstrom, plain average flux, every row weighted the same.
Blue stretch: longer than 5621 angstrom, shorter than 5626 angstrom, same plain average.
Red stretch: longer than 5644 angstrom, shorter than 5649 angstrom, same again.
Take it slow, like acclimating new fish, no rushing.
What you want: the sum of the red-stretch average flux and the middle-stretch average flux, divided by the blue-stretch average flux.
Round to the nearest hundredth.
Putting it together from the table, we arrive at 2.03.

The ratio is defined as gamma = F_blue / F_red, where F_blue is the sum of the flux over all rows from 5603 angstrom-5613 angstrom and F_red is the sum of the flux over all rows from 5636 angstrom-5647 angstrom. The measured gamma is 1.0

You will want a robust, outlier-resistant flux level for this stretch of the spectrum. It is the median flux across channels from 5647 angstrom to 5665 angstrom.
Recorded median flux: 12.0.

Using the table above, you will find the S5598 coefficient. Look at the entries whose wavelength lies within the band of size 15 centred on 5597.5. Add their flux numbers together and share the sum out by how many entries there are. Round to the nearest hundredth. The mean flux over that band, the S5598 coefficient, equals 12.10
